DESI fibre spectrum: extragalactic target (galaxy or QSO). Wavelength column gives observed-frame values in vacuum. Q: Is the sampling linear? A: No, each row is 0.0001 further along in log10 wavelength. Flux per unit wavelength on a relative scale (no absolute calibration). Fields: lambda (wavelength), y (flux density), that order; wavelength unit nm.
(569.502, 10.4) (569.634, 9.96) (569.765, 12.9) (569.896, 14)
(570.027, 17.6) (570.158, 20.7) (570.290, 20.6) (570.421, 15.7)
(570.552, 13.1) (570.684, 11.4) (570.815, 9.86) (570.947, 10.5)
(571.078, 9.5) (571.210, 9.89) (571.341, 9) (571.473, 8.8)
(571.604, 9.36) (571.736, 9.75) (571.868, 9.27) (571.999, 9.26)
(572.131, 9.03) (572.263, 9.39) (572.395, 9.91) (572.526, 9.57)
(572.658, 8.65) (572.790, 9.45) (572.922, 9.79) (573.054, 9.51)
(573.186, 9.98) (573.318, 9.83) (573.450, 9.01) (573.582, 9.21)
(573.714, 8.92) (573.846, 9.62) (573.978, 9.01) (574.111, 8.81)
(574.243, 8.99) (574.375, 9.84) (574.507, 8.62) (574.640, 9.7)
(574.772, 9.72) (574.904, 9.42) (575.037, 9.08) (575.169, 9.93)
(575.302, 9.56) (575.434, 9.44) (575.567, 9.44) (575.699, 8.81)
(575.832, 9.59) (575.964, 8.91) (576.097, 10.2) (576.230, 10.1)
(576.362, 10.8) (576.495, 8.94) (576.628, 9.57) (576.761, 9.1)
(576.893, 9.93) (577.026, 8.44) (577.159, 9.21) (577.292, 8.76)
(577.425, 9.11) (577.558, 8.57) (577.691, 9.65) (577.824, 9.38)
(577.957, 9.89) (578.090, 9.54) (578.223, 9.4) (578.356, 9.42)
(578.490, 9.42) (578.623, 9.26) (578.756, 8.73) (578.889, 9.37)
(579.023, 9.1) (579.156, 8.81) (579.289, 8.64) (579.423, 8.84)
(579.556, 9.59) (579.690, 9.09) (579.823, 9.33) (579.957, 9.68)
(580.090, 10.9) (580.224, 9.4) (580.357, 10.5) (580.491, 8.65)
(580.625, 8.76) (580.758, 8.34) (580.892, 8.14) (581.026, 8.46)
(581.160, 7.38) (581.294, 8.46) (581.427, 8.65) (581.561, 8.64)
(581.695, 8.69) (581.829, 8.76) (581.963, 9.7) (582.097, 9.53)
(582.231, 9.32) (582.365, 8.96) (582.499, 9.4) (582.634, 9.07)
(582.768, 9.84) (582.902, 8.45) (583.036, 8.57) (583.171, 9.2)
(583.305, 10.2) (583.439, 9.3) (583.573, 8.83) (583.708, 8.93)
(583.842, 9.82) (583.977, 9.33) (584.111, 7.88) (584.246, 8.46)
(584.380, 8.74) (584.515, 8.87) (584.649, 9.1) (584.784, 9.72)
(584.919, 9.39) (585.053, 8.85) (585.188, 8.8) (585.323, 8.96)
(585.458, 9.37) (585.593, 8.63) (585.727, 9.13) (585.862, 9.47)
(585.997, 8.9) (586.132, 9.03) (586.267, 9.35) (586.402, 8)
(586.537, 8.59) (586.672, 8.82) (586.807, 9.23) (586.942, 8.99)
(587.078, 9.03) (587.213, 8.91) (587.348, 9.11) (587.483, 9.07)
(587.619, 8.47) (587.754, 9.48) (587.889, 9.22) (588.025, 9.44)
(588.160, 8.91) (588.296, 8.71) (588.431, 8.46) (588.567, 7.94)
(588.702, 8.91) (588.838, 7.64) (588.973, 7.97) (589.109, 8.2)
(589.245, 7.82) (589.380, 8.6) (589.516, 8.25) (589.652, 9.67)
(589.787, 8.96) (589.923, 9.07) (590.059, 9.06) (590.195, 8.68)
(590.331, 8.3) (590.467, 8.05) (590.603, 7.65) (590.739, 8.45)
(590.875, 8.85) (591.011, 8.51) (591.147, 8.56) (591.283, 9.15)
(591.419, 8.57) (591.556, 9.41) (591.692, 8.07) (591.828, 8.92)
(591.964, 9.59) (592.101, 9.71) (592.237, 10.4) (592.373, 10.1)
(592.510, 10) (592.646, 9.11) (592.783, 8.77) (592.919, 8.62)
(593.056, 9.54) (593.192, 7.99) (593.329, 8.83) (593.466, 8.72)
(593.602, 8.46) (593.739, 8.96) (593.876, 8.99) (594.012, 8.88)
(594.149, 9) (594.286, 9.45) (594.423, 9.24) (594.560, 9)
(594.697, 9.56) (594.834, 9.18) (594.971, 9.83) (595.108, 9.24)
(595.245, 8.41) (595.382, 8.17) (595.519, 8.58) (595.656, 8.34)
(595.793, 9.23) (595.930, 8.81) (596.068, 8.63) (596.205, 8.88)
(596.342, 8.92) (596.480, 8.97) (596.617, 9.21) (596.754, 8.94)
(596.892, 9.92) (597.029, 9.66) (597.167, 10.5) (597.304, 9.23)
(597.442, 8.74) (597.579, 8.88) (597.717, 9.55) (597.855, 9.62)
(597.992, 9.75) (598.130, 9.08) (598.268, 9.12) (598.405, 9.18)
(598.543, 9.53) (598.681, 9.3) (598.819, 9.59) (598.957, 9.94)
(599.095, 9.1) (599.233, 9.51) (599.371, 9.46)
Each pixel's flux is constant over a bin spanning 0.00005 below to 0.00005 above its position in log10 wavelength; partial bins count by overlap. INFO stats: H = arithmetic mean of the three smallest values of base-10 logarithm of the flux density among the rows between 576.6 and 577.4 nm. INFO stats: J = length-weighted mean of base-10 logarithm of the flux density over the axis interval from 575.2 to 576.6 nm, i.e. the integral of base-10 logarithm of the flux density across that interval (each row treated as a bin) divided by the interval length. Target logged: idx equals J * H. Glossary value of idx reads 0.924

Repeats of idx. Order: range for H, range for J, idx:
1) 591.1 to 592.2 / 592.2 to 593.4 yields 0.890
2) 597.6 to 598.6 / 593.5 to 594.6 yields 0.916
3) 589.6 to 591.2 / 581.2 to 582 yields 0.850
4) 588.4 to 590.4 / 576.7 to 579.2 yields 0.860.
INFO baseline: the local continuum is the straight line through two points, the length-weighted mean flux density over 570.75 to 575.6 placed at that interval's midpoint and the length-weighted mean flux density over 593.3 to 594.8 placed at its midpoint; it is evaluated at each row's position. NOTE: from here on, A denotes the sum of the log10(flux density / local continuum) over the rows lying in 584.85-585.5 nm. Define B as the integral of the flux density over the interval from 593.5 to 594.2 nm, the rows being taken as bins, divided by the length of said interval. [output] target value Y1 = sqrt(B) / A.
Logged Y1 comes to -107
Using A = -0.03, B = 8.86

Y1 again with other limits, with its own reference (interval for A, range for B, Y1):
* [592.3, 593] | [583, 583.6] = 50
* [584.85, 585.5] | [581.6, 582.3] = -109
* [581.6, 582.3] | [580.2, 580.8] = -218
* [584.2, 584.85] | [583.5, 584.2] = -54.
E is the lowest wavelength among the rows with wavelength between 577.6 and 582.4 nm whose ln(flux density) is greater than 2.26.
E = 577.691 nm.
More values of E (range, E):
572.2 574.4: 572.395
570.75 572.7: 570.815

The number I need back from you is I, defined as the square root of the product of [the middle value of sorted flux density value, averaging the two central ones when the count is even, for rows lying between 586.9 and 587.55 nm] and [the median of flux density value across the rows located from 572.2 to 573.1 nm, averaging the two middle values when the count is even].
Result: 9.27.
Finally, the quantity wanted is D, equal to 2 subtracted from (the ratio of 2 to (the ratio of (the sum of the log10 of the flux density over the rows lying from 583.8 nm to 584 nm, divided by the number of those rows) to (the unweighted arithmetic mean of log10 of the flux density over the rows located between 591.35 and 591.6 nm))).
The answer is -0.06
